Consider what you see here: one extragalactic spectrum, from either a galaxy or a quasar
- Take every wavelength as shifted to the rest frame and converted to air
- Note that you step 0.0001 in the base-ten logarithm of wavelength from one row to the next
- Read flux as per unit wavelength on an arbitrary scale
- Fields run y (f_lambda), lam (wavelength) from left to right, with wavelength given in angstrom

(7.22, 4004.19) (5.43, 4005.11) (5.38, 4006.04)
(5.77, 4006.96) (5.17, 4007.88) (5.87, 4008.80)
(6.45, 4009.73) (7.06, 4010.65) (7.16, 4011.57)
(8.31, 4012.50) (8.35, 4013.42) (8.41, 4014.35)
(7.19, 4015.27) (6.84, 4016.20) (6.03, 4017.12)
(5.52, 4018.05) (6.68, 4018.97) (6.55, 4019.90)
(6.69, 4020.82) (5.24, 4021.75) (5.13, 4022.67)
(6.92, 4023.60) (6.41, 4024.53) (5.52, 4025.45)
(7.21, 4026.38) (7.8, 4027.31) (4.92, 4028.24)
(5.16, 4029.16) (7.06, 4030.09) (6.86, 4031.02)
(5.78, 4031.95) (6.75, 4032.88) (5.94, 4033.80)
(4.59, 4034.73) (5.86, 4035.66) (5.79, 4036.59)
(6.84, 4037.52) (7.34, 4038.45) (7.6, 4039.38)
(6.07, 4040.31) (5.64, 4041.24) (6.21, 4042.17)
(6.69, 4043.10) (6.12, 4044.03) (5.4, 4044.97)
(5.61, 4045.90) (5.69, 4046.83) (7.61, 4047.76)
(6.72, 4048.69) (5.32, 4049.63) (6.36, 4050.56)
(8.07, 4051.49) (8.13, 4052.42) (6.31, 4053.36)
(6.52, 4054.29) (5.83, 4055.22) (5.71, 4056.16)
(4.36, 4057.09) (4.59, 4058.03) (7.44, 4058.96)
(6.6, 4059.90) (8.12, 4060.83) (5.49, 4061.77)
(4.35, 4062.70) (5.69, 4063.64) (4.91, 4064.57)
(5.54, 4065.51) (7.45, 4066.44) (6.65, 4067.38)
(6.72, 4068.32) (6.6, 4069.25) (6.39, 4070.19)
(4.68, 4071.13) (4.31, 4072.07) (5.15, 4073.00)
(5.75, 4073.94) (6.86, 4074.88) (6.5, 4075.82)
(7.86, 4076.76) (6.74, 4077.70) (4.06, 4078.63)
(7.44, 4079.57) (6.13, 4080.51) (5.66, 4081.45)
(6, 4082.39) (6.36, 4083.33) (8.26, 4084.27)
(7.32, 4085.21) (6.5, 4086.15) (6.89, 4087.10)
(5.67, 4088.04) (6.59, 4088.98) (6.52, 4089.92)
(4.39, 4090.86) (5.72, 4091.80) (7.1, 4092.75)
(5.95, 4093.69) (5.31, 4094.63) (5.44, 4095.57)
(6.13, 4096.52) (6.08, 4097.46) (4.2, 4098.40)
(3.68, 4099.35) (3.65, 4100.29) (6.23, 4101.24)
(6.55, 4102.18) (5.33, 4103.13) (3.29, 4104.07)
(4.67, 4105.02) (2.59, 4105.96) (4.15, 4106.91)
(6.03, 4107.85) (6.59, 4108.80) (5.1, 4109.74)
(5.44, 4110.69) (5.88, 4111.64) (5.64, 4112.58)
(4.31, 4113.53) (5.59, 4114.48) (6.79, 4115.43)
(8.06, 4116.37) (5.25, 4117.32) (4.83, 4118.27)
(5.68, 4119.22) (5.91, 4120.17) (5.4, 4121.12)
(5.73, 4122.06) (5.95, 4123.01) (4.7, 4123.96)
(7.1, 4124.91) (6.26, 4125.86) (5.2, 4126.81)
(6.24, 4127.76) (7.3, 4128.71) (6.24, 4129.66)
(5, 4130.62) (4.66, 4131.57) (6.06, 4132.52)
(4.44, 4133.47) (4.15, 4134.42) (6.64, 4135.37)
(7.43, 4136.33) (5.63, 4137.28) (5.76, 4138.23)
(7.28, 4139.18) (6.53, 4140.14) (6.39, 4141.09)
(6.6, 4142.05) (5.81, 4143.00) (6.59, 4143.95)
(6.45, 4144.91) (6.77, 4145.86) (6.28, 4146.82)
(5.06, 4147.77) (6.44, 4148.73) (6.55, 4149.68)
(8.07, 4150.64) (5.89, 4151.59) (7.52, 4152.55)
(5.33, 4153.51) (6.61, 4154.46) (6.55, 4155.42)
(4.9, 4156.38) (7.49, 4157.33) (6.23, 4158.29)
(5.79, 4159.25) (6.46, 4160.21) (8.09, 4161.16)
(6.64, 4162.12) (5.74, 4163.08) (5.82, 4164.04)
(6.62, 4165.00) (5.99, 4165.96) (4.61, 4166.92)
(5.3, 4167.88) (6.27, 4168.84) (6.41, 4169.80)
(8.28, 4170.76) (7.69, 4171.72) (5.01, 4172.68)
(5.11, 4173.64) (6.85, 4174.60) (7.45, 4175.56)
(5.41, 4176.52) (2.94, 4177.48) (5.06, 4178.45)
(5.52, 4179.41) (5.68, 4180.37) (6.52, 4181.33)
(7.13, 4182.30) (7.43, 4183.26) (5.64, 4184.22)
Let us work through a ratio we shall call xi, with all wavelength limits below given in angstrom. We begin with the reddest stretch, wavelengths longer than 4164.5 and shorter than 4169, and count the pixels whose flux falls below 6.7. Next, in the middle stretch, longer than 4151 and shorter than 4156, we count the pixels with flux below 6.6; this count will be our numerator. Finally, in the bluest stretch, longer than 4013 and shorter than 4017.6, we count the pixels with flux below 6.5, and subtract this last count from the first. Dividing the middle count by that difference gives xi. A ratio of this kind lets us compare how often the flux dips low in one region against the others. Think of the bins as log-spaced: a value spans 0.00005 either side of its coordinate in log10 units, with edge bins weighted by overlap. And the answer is 0.75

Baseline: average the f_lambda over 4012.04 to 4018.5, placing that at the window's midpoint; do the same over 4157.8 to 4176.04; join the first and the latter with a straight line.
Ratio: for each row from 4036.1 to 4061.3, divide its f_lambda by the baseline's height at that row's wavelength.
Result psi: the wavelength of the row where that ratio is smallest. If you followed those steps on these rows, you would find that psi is 4057.09 angstrom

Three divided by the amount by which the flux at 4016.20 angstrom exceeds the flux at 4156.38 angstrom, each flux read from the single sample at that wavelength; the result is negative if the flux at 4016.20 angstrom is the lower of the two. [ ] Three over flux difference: 2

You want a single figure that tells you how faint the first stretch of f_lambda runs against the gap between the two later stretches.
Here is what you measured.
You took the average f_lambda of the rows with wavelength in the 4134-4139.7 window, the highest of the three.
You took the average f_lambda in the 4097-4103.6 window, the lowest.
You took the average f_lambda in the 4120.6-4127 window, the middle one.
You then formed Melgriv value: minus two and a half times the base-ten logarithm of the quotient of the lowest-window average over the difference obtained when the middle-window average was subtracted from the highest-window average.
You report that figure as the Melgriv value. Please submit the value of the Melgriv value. -2.8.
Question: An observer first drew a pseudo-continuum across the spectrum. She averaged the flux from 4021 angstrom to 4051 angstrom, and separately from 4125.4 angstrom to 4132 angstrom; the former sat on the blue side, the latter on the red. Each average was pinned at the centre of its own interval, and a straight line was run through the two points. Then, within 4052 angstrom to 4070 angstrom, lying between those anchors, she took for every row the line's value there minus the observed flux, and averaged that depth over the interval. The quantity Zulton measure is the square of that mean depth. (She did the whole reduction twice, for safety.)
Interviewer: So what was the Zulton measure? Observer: 0.00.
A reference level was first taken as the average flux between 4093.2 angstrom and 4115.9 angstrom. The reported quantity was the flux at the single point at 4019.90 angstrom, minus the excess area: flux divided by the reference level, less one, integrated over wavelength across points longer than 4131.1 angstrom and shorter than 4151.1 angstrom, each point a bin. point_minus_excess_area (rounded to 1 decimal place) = 2.8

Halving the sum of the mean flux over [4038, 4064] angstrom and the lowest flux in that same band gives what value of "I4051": 5.31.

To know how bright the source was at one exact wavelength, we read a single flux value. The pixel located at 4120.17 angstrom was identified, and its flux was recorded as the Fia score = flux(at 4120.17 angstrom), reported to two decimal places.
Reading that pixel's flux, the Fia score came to 5.91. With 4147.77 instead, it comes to 5.06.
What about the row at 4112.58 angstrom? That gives 5.64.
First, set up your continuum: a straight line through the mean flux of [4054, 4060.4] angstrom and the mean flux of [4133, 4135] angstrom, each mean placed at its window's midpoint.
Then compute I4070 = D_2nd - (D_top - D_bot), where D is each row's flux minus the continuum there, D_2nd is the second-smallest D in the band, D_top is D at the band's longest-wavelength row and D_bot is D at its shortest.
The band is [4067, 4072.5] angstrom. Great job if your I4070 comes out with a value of 1.3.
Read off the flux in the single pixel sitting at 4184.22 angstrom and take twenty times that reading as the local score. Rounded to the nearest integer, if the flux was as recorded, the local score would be 113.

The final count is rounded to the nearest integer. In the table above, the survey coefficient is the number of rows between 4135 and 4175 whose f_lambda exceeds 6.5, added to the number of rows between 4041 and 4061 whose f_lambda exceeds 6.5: 28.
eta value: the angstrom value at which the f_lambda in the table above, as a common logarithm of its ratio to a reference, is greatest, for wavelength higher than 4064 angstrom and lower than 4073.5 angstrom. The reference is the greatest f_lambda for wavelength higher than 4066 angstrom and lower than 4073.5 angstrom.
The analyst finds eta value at 4066.44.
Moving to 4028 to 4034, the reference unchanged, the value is 4030.09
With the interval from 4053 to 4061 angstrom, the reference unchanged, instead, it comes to 4060.83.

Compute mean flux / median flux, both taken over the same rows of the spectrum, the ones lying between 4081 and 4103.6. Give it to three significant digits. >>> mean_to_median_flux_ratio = 0.976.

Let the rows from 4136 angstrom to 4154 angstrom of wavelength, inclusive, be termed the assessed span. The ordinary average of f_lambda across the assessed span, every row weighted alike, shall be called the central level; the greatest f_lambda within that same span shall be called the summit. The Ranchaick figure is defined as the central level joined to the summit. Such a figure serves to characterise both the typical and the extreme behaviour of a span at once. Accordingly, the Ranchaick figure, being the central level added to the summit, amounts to 14.5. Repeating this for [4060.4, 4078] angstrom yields 14.2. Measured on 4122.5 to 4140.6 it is 13.4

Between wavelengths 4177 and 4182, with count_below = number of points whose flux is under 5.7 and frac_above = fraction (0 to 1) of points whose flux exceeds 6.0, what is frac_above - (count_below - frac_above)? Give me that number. -4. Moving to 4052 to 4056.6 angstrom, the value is 1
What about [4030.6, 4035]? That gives 0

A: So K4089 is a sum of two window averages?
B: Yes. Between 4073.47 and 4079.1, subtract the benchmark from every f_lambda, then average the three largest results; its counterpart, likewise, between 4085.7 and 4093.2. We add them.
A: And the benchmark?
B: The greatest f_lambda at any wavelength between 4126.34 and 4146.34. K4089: -0.85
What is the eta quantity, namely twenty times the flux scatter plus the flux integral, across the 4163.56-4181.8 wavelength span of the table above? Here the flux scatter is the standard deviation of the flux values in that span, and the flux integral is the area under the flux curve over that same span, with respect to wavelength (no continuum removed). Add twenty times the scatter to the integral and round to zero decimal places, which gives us 132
